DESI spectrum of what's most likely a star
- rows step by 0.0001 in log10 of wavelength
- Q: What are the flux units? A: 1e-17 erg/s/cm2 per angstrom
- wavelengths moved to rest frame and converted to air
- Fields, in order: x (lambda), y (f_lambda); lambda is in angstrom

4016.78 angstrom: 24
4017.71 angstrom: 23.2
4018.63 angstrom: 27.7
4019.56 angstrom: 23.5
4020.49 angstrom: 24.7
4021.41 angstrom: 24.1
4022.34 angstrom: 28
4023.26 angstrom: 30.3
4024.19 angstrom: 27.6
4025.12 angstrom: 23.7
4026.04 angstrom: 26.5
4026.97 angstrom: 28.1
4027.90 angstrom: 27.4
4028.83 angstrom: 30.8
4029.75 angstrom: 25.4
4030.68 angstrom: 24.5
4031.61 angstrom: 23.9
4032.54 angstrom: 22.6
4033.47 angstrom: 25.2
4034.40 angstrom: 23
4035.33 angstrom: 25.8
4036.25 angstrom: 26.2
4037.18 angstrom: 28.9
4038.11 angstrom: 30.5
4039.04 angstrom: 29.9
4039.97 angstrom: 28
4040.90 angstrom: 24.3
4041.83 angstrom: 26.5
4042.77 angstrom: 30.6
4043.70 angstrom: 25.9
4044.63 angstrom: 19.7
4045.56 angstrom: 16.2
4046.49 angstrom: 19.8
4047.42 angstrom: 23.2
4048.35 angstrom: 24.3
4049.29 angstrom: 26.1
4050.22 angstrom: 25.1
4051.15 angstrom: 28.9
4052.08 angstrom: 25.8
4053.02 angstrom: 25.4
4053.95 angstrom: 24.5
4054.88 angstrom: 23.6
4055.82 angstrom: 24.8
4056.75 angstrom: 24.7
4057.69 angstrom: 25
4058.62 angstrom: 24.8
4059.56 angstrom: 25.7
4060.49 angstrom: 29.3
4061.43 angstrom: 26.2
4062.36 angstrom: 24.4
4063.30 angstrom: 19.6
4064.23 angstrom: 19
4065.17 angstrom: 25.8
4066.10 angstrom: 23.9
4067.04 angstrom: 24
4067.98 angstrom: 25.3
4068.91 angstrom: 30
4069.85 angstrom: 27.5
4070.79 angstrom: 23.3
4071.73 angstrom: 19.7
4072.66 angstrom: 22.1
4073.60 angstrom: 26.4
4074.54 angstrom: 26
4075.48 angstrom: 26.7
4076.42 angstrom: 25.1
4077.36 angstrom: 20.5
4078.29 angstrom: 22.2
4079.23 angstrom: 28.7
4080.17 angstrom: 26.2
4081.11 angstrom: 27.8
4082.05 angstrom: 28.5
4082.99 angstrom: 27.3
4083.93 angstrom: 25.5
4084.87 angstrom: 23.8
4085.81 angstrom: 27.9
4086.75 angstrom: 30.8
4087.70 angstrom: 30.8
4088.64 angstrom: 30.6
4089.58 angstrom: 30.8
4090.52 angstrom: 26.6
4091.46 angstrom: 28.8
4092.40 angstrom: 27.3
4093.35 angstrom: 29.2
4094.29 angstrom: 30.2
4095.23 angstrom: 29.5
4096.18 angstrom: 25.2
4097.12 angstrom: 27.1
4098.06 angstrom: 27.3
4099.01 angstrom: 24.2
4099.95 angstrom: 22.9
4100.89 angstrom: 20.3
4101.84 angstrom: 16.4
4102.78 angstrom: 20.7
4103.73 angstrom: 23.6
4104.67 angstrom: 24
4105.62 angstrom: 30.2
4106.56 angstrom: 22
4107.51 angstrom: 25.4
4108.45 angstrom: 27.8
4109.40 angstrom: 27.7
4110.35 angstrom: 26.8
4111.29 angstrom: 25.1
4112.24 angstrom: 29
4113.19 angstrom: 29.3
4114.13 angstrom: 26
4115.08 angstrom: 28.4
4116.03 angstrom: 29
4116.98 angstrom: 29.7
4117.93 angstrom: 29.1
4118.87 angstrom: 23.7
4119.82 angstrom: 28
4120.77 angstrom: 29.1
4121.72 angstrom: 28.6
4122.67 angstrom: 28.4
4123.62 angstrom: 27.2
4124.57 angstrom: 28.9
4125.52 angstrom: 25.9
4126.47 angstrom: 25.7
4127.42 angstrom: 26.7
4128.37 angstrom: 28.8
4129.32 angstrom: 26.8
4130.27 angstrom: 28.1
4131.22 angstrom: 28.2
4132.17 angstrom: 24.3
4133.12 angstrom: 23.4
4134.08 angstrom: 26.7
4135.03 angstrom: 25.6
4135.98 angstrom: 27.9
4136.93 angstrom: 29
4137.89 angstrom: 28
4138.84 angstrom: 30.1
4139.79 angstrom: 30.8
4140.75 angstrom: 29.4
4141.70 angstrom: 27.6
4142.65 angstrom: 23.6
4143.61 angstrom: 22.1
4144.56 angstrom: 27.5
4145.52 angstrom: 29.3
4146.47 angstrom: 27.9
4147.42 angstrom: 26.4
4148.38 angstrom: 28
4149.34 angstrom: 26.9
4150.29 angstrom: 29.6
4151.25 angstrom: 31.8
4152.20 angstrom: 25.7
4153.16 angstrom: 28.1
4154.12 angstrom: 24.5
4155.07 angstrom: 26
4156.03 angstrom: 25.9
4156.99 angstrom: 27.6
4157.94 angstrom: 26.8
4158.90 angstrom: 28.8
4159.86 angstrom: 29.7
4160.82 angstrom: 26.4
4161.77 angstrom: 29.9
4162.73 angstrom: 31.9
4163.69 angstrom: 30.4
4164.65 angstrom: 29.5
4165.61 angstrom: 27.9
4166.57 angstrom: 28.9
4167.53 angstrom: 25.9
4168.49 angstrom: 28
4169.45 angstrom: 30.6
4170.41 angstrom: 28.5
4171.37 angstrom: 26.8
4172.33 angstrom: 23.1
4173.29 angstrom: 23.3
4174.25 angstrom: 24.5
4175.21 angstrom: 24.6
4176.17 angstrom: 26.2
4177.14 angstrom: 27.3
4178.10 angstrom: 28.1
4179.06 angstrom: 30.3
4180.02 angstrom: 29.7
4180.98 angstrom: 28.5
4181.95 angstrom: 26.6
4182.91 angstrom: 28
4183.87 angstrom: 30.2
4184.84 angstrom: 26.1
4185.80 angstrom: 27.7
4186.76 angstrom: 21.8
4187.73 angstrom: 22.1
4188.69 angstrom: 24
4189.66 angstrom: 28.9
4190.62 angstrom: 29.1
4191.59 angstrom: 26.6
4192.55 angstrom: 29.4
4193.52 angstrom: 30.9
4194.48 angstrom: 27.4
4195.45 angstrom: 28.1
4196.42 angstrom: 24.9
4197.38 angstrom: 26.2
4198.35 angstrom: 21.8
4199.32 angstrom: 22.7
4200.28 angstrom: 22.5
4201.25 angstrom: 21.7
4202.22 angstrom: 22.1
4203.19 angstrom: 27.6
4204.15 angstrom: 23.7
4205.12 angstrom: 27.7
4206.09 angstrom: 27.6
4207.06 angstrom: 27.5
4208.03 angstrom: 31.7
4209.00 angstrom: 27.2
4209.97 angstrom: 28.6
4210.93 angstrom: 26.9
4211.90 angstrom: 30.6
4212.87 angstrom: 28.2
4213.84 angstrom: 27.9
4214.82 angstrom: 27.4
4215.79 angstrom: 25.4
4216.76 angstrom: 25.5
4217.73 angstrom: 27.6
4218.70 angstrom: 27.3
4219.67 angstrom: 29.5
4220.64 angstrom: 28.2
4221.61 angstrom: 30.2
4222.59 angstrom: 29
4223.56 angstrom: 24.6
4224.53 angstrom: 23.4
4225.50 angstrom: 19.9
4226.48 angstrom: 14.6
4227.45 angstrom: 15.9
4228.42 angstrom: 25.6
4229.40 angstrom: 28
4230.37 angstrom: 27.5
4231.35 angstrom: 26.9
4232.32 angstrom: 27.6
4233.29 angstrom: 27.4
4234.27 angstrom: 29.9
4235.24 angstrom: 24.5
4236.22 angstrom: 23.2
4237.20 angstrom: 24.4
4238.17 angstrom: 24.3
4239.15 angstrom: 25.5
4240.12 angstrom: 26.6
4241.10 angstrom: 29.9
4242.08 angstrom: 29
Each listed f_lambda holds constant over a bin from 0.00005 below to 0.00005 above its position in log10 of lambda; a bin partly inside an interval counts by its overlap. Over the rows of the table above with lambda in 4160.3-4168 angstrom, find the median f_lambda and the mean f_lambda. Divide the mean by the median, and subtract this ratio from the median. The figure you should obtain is 28.2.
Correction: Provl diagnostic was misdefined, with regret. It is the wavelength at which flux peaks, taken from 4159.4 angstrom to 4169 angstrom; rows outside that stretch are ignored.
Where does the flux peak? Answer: 4162.73 angstrom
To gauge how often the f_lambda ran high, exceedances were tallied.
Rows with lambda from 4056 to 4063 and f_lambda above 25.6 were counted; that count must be 3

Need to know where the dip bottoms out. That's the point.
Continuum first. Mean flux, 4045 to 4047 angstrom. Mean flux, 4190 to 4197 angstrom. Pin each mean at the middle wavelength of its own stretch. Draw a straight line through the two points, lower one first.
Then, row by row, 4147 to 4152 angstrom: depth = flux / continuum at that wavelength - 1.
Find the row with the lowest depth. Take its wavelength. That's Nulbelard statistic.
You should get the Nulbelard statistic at 4147.42 angstrom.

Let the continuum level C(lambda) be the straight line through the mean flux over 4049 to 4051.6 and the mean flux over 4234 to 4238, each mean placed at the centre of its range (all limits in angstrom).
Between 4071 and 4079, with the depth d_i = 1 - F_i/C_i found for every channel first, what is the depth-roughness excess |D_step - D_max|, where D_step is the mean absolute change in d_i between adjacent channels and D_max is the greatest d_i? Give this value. 0.17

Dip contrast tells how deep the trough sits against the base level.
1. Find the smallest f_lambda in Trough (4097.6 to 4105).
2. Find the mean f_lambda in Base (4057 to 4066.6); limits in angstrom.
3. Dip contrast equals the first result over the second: 0.67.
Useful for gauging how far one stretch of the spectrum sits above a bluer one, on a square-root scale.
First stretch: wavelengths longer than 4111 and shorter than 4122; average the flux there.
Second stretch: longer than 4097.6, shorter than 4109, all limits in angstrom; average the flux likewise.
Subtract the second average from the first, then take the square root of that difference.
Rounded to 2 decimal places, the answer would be 2.05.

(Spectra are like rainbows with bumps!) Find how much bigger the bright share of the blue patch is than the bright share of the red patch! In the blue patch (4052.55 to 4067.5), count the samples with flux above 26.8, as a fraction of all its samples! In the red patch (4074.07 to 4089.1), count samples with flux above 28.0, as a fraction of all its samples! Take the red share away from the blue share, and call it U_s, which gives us -0.25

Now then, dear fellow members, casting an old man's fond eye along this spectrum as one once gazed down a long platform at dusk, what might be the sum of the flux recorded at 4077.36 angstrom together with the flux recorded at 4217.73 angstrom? 48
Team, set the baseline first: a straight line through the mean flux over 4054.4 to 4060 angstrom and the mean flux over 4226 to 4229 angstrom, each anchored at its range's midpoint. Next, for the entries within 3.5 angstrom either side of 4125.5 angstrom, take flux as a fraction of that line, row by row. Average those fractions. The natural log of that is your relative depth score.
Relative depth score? 0.20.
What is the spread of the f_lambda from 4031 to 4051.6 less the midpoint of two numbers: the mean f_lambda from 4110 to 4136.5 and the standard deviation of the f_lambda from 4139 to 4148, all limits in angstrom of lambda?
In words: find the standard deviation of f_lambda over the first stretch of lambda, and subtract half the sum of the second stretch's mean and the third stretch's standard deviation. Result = -11.4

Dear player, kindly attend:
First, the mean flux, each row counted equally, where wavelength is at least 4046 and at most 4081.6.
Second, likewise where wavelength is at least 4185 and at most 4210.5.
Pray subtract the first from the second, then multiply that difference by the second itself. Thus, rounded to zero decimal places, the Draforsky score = 36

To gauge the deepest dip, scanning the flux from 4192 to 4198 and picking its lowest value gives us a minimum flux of 24.9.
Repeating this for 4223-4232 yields 14.6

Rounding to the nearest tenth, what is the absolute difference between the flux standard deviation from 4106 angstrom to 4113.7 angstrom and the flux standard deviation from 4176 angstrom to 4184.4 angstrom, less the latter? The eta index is -0.6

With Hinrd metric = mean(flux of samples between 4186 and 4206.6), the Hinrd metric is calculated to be 25.6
